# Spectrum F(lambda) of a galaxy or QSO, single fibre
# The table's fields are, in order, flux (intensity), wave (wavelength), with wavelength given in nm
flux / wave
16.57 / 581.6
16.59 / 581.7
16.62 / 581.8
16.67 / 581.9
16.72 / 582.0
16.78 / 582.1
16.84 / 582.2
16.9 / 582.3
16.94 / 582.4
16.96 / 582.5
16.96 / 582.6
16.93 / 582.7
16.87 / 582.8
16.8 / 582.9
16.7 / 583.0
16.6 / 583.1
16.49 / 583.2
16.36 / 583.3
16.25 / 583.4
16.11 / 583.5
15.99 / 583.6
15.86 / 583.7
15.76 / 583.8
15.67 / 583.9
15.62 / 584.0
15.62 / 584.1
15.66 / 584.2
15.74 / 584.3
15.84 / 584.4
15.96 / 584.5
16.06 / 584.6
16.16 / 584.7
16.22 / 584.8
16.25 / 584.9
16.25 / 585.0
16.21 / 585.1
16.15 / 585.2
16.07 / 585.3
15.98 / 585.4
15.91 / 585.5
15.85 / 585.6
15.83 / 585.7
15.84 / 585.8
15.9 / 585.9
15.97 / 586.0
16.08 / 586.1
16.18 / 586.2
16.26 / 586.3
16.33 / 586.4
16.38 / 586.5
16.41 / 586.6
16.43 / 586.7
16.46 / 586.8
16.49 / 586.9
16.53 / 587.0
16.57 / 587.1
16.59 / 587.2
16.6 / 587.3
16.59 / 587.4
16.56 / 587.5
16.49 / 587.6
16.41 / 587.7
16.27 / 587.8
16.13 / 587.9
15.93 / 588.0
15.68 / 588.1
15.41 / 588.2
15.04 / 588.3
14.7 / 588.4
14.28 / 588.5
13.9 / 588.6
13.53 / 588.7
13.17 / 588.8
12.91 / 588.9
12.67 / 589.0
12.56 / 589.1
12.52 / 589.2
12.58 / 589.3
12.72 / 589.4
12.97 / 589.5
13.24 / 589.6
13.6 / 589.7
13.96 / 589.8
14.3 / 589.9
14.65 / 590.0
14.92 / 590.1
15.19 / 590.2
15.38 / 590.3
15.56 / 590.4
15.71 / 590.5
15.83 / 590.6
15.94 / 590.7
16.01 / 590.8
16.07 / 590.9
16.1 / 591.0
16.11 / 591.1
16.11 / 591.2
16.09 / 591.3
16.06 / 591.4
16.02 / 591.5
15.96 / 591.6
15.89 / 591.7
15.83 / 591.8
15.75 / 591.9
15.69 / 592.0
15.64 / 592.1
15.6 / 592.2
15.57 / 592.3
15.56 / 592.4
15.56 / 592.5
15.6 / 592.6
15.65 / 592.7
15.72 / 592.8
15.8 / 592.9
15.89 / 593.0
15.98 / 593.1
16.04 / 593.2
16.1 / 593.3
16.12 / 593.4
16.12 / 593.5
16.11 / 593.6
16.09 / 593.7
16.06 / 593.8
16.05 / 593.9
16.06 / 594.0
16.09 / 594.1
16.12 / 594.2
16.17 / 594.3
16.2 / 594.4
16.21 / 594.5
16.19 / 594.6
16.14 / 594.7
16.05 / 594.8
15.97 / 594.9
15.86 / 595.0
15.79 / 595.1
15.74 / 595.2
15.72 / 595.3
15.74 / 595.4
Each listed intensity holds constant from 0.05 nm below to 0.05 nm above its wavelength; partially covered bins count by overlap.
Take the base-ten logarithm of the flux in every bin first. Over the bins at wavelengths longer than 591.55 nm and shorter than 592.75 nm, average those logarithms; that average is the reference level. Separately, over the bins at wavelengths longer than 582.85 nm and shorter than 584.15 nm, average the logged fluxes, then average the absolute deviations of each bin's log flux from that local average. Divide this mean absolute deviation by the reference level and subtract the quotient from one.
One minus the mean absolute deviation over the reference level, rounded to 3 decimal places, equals 0.992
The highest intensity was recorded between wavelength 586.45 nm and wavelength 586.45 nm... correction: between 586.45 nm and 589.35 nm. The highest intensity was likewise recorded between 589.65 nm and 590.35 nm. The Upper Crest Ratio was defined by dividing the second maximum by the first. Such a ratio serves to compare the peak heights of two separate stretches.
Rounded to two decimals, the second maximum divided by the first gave 0.93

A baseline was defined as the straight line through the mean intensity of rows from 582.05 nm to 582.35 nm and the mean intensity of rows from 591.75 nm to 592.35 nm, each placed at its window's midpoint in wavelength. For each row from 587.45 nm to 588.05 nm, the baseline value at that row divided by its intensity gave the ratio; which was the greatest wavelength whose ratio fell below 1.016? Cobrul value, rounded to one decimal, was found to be 588.0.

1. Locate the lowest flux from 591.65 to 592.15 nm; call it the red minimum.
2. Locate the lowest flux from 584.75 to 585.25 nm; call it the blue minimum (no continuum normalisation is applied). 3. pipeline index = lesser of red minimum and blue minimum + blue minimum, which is 31.8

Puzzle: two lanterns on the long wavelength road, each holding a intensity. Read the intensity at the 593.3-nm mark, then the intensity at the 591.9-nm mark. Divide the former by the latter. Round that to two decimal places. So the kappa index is 1.02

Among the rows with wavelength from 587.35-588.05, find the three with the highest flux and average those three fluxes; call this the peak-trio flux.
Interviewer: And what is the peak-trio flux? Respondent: 16.55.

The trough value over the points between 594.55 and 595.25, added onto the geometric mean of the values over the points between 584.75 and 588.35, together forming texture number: 31.9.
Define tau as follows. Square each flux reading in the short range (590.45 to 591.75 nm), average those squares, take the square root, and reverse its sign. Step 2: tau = -16.0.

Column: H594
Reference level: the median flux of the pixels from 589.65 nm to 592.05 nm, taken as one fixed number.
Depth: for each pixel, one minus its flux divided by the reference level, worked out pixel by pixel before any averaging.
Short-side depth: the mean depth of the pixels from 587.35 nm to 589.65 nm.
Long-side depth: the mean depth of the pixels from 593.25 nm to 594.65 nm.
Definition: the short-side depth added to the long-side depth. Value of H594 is 0.07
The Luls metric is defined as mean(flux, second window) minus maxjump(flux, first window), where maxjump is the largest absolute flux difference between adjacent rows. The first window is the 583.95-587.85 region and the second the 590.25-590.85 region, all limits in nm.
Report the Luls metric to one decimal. 15.6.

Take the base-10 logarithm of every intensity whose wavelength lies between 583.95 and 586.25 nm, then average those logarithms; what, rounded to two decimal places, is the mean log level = 1.20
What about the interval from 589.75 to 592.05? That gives 1.19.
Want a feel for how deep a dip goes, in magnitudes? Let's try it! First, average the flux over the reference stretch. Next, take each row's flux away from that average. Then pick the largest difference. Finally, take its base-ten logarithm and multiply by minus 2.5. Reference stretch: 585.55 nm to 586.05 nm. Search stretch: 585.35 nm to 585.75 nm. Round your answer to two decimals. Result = 3.30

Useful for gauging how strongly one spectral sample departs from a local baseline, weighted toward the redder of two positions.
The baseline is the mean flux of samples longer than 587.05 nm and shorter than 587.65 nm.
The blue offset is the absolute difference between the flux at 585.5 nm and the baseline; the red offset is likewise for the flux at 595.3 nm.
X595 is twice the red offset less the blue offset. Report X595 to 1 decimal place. 1.0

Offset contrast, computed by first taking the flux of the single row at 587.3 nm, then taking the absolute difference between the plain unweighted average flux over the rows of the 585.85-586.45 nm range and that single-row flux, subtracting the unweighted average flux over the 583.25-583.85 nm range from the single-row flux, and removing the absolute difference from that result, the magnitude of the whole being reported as 0.1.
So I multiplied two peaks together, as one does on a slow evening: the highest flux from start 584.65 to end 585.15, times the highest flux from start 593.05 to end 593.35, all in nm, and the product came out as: 262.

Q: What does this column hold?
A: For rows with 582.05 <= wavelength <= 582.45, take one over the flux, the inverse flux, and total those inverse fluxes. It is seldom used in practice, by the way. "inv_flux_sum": 0.237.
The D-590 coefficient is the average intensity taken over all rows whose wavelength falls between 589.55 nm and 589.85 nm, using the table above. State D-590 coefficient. 13.6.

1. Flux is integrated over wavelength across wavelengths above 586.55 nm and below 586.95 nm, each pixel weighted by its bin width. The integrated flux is 6.6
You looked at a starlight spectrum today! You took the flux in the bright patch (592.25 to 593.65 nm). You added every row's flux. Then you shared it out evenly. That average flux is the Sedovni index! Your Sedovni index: 15.8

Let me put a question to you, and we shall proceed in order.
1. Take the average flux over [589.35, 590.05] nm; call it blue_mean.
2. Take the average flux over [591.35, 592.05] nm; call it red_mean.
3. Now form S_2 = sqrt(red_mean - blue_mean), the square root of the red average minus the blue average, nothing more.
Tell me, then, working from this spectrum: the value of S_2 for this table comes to 1.5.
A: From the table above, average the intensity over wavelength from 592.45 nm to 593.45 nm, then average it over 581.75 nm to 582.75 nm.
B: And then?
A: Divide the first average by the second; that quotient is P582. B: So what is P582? 0.941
